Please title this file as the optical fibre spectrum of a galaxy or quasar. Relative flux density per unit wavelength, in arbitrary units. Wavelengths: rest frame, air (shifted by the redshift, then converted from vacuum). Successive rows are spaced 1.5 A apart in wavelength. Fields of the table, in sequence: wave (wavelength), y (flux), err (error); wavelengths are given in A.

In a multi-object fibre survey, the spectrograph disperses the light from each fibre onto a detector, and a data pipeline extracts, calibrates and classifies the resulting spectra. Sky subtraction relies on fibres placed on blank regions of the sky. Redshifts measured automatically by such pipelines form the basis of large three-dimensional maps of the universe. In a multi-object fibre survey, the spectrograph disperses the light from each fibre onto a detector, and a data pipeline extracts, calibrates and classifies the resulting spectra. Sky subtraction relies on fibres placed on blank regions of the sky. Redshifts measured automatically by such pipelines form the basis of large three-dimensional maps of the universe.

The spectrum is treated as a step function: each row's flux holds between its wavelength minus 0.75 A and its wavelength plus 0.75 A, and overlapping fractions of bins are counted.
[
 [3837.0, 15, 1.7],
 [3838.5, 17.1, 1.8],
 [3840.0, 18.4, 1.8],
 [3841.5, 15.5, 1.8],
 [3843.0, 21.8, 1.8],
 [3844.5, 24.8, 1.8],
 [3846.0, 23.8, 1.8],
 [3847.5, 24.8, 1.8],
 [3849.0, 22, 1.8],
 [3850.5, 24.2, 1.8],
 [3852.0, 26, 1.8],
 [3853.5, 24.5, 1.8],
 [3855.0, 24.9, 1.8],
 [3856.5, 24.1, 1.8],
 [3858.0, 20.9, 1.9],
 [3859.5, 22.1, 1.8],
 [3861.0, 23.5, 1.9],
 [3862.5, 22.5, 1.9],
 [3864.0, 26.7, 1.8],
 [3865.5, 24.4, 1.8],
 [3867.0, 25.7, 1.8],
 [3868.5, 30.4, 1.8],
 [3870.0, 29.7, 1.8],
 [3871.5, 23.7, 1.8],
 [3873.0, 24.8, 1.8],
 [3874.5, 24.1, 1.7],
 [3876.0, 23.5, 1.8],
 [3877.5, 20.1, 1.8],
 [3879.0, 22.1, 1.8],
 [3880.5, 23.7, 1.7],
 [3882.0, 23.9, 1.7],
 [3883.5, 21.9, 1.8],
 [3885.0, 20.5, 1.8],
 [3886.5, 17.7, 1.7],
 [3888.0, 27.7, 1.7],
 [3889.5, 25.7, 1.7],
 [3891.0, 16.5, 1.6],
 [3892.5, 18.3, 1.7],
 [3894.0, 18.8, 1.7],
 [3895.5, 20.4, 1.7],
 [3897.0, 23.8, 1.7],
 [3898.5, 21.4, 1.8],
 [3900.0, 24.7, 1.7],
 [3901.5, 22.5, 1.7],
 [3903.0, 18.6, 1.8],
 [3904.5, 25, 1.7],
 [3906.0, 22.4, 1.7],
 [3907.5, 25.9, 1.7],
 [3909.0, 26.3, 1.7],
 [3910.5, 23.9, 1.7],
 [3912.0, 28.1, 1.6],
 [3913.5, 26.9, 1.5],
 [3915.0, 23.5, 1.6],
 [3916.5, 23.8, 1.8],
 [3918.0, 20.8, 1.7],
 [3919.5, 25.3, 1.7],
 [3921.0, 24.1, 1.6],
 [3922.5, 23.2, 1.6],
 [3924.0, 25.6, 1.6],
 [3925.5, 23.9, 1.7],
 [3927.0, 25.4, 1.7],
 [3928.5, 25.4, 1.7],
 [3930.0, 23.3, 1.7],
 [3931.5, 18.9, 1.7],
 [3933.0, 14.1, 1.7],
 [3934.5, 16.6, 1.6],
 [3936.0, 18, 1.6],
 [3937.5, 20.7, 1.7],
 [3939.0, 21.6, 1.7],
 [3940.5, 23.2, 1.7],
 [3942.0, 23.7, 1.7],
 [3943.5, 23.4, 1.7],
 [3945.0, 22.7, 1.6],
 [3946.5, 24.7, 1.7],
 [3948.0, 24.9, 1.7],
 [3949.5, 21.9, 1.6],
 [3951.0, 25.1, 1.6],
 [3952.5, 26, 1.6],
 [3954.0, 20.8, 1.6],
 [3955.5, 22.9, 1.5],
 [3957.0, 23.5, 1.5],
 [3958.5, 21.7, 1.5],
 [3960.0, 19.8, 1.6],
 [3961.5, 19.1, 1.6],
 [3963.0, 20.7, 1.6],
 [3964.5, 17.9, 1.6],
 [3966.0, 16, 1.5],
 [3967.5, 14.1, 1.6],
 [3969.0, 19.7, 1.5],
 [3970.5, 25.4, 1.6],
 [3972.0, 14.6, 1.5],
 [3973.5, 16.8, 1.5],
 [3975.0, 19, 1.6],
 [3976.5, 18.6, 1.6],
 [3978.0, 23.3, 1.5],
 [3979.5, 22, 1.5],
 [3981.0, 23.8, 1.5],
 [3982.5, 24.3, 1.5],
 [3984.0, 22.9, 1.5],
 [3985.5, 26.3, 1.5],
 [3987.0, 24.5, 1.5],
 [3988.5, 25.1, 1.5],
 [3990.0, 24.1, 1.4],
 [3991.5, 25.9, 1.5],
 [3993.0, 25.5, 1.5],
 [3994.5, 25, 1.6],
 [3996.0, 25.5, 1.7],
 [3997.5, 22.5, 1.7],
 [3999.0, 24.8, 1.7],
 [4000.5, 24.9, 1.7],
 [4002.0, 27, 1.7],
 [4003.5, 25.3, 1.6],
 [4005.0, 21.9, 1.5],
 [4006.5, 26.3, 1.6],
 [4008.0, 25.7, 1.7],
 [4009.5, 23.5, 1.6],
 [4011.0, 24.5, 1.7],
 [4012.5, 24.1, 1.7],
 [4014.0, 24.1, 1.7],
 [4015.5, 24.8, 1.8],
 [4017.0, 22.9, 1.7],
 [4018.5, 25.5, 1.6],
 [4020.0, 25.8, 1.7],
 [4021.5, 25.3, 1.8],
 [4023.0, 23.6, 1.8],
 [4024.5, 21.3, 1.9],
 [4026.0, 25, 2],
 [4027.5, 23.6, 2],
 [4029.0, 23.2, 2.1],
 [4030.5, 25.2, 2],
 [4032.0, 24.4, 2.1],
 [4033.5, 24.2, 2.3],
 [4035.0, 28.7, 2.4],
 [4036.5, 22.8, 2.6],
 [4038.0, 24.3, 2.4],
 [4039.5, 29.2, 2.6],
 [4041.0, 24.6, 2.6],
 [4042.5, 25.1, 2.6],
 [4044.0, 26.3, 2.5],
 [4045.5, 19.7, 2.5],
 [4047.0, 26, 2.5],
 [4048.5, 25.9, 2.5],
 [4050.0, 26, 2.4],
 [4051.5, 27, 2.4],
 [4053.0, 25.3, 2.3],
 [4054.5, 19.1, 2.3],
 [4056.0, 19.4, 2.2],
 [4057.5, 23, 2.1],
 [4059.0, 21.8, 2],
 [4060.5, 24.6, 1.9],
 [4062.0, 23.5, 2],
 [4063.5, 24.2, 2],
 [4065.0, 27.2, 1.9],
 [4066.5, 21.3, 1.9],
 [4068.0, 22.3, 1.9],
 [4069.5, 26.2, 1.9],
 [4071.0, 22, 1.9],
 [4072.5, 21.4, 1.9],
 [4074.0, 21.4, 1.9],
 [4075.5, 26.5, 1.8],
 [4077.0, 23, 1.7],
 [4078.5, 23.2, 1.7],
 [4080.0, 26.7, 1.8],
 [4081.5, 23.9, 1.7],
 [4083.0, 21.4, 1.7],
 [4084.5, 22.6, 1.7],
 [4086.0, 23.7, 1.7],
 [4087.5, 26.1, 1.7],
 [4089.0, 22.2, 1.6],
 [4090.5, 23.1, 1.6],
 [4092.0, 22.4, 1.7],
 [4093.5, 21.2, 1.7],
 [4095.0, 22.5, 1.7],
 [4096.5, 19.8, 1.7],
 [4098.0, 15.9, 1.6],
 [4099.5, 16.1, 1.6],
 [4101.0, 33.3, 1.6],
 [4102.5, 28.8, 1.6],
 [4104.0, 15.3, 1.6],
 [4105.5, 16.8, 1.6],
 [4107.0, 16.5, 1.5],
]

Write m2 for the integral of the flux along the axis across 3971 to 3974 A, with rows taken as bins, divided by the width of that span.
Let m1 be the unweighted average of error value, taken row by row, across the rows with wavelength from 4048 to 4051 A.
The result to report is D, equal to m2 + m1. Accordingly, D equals 18.9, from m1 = 2.45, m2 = 16.4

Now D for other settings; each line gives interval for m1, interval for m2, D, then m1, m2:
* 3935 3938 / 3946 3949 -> 26.2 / 1.65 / 24.6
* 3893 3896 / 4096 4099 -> 19.2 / 1.70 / 17.5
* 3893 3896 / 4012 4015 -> 25.9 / 1.70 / 24.2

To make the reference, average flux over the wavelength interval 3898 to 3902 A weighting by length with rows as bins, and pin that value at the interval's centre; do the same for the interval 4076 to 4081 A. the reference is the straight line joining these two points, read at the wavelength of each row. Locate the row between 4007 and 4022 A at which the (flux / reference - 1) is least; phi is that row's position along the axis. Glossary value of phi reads 4017.0 A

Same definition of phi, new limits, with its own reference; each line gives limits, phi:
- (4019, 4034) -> 4024.5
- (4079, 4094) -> 4093.5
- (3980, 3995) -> 3984.0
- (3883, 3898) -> 3891.0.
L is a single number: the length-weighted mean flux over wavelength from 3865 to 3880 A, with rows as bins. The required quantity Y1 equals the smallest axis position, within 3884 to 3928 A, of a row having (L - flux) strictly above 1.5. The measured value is 3885.0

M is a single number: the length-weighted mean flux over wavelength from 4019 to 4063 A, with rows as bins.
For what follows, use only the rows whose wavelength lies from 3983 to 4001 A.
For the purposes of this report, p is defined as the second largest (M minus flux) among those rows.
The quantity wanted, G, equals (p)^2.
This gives 2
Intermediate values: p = 1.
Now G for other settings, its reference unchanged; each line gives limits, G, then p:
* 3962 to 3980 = 94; 10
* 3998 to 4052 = 9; 3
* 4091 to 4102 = 67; 8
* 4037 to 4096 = 24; 5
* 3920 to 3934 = 29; 5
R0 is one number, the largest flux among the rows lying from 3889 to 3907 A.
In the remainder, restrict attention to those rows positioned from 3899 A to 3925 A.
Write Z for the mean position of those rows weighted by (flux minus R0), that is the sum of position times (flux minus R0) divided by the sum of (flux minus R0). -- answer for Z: 3910.2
